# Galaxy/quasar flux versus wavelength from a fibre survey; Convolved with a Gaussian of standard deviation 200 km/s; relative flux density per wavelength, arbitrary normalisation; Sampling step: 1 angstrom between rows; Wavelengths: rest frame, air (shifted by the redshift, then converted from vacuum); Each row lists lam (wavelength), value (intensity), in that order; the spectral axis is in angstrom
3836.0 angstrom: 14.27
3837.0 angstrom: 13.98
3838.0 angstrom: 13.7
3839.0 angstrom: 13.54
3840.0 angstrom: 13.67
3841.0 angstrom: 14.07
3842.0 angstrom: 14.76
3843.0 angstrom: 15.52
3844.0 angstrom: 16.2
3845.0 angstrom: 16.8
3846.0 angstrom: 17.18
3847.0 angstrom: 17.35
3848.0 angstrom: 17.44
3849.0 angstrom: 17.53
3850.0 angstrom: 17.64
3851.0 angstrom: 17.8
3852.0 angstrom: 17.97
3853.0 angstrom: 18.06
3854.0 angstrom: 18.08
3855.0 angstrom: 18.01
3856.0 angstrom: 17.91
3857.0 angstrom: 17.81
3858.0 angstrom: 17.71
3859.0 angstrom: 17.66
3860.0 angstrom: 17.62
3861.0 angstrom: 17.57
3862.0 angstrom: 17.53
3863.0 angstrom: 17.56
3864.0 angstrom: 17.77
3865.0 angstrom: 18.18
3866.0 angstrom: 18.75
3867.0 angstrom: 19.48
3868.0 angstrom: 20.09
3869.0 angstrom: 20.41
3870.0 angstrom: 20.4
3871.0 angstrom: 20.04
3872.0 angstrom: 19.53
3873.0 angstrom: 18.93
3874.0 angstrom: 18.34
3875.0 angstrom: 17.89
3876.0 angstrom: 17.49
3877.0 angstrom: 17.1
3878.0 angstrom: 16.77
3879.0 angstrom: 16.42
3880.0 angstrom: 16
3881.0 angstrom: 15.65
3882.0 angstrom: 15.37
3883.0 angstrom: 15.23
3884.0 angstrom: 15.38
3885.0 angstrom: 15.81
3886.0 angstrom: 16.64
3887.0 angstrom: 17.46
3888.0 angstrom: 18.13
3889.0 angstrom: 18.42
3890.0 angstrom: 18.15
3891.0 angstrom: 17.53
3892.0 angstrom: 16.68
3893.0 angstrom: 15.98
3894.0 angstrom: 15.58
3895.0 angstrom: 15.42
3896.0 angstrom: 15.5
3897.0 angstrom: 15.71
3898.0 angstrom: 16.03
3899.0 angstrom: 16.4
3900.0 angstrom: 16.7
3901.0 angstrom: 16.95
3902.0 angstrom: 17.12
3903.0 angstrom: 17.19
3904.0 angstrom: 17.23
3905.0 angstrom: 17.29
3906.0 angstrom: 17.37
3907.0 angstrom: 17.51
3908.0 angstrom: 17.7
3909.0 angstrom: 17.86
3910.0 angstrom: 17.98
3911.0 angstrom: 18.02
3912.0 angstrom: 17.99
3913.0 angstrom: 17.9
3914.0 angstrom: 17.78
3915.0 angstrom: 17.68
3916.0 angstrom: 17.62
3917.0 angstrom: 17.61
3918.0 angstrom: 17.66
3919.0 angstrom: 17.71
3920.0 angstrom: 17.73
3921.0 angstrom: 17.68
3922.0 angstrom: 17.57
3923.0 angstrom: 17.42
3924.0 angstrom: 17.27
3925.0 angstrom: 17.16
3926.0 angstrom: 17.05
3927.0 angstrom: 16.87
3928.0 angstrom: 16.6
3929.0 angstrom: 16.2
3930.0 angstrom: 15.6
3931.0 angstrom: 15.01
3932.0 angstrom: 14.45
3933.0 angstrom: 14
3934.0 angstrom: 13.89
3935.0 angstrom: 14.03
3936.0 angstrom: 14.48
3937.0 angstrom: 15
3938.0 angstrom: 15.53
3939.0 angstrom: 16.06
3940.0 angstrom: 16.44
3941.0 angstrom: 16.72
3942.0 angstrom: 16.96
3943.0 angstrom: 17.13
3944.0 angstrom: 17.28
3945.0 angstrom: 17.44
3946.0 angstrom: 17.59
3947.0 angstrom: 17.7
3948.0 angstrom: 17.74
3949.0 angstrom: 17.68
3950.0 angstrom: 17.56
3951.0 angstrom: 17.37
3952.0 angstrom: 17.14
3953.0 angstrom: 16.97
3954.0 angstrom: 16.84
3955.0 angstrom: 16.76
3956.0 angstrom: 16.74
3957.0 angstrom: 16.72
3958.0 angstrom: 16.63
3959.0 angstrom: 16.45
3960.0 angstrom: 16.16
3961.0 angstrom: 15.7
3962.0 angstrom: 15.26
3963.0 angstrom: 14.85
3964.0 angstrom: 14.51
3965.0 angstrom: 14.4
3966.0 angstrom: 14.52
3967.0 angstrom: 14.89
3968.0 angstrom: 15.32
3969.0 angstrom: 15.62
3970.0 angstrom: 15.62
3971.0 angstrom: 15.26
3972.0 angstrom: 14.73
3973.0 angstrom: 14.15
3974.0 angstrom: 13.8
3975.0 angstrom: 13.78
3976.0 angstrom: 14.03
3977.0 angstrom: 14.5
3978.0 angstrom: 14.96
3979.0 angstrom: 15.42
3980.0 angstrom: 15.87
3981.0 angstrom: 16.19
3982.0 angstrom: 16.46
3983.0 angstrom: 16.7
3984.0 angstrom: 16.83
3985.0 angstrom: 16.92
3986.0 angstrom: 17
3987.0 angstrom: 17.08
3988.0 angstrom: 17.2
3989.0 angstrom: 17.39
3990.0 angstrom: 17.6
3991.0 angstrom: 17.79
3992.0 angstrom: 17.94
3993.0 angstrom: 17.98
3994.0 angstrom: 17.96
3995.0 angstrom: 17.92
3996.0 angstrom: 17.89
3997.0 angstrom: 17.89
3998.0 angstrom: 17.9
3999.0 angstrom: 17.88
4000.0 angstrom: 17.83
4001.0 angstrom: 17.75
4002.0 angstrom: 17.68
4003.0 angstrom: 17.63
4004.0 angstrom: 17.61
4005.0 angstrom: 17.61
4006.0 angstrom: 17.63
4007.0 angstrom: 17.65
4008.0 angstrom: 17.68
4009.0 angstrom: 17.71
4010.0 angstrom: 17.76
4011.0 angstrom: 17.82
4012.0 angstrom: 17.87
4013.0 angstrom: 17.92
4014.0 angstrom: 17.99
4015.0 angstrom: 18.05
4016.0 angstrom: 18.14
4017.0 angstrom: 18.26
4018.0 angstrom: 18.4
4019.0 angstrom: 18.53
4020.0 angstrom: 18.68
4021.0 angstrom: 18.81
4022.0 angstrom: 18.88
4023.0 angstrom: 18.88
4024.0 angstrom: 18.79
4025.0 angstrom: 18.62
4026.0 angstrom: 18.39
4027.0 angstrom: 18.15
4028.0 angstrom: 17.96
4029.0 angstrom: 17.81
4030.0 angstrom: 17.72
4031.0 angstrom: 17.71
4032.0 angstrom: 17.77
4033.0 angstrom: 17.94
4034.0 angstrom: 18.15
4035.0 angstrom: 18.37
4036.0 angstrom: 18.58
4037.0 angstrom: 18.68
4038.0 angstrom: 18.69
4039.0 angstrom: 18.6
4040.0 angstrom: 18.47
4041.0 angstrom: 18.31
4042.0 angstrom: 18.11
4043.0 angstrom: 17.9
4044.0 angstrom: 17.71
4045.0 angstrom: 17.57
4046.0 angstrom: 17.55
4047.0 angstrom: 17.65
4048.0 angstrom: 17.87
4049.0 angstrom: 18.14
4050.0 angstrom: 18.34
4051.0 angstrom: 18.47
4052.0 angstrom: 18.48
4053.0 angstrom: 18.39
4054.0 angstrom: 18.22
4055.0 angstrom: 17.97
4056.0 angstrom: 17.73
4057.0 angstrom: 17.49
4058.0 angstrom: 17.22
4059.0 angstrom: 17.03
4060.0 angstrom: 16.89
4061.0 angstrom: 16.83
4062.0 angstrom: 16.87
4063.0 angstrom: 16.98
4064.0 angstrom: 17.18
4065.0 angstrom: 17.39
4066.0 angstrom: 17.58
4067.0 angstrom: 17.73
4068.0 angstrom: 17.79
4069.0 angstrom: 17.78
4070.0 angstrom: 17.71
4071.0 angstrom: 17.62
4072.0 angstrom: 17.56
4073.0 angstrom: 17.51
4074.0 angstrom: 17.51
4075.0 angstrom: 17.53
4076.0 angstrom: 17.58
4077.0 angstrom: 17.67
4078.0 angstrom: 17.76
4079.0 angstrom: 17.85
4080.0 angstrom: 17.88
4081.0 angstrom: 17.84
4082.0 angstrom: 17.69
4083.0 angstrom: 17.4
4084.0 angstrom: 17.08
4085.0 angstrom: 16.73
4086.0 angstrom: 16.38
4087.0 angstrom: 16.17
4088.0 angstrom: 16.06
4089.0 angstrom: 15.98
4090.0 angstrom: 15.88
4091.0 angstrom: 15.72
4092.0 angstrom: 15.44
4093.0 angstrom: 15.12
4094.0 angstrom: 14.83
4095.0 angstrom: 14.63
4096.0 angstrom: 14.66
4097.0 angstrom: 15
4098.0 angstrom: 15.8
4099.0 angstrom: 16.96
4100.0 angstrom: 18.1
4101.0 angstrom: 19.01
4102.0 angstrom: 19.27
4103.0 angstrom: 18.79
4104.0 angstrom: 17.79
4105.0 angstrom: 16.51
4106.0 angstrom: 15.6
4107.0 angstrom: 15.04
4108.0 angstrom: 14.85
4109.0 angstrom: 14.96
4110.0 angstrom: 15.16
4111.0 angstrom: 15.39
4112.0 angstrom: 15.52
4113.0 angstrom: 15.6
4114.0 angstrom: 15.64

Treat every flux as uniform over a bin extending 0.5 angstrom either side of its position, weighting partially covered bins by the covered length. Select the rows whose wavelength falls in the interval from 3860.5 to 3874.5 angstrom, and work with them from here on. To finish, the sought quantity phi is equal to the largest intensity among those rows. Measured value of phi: 20.41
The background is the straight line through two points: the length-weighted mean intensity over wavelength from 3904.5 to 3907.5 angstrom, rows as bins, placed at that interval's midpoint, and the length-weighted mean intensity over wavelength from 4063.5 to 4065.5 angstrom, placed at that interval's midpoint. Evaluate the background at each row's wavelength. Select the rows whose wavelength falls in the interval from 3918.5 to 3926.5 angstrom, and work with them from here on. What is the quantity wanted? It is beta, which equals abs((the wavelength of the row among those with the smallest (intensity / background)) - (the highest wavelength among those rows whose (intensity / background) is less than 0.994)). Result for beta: 0 angstrom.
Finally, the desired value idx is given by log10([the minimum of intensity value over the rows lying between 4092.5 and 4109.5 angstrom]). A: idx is 1.17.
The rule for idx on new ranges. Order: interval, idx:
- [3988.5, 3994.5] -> 1.24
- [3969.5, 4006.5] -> 1.14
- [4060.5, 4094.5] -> 1.17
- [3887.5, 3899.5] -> 1.19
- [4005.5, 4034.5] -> 1.25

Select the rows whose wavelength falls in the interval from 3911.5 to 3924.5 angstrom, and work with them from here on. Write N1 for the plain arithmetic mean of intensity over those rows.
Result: 17.7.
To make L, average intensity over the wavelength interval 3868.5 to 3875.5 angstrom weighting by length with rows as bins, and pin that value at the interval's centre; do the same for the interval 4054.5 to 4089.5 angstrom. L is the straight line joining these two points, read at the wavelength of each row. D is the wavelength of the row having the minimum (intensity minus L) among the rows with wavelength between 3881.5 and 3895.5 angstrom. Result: 3883.0 angstrom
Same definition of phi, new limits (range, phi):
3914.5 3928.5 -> 17.73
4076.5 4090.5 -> 17.88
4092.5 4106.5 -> 19.27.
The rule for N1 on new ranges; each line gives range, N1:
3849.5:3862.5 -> 17.8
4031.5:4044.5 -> 18.3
